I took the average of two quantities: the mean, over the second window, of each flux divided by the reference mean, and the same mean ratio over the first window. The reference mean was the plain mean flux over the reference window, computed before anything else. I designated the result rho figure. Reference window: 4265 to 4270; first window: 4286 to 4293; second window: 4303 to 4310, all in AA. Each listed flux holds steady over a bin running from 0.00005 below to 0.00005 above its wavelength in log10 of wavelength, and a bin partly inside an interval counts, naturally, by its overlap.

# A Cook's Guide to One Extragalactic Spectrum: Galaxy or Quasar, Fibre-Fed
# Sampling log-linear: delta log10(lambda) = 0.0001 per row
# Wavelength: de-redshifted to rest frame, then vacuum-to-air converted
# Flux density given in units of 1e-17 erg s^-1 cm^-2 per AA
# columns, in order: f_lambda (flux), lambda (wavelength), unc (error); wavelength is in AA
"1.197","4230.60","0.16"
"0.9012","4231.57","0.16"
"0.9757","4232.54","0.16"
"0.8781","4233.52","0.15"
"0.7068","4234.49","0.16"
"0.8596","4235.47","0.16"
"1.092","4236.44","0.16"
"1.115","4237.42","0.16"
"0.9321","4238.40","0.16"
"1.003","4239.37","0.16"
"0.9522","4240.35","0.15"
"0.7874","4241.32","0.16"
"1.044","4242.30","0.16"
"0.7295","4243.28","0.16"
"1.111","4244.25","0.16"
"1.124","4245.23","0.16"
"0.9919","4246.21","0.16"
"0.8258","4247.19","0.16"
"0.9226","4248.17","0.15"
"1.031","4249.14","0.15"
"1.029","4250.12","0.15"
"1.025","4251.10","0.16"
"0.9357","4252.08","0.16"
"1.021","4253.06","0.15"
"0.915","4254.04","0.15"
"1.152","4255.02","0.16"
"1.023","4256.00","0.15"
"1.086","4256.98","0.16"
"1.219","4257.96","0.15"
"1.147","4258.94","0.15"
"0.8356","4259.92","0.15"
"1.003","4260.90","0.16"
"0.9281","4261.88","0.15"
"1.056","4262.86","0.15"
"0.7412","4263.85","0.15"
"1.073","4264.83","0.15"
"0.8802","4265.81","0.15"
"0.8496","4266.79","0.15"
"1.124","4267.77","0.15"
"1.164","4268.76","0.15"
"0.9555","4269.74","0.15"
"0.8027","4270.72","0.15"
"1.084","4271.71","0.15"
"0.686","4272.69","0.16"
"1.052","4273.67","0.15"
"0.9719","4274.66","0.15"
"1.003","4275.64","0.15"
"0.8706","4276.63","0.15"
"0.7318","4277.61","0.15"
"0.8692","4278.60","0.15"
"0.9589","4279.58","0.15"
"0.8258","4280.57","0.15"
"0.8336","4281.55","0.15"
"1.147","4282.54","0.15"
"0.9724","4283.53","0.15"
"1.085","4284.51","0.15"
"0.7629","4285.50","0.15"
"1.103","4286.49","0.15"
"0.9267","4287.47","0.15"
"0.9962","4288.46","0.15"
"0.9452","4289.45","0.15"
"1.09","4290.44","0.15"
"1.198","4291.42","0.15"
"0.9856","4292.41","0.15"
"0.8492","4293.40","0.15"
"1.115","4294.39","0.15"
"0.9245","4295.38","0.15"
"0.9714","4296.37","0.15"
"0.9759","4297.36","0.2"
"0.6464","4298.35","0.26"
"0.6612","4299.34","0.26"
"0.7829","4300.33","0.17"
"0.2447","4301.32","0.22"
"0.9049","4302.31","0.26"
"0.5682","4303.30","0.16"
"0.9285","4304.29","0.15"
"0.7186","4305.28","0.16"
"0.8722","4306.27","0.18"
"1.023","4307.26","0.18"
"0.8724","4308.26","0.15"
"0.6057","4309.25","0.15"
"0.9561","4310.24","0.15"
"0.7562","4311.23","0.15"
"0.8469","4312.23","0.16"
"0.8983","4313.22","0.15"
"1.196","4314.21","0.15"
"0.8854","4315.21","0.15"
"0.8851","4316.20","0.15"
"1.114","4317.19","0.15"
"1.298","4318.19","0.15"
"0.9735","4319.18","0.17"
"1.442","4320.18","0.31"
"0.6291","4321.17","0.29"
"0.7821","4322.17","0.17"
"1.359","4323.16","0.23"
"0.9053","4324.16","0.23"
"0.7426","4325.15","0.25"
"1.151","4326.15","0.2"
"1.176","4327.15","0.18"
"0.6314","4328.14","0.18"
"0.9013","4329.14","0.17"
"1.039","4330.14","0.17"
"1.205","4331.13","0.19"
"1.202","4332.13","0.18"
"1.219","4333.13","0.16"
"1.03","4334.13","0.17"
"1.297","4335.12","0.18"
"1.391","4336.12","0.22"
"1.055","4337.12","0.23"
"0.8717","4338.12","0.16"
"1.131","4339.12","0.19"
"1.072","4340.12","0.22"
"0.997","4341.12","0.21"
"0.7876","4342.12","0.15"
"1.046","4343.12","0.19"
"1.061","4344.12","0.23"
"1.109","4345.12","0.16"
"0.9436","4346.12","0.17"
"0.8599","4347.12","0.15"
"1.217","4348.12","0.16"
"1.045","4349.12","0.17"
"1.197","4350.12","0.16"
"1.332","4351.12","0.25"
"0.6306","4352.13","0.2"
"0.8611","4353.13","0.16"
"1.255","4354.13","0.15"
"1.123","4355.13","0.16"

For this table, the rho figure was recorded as 0.92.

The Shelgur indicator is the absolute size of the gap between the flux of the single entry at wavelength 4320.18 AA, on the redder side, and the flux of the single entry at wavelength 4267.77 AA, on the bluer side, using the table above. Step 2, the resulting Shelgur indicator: 0.3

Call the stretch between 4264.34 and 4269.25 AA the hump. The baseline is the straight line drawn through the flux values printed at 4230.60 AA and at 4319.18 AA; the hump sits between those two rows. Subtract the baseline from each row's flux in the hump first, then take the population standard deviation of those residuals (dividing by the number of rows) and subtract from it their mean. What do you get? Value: 0.22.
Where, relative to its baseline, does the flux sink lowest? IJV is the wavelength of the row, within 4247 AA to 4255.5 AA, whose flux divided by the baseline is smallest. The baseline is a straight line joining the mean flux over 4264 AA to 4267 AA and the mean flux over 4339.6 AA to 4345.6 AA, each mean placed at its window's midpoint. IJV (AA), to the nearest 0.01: 4247.19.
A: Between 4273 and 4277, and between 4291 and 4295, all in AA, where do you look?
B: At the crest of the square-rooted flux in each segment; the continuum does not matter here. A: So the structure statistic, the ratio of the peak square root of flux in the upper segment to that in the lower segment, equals 1.07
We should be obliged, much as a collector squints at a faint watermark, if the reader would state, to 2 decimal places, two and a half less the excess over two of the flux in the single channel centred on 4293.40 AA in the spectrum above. 3.65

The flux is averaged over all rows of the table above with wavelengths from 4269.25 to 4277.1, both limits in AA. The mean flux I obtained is 0.93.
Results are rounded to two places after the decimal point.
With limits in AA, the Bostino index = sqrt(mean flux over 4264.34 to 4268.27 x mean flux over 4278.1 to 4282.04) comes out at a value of 0.93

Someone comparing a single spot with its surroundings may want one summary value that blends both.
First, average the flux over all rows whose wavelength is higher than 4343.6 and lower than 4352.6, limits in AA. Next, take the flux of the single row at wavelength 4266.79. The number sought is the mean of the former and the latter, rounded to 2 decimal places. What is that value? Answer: 0.95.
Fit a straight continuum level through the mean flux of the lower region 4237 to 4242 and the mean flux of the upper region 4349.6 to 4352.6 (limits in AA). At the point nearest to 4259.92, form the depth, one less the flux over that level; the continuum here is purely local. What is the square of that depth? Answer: 0.021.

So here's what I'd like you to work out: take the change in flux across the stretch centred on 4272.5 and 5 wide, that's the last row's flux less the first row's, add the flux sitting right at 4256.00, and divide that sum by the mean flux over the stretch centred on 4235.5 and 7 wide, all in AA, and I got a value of 1.3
